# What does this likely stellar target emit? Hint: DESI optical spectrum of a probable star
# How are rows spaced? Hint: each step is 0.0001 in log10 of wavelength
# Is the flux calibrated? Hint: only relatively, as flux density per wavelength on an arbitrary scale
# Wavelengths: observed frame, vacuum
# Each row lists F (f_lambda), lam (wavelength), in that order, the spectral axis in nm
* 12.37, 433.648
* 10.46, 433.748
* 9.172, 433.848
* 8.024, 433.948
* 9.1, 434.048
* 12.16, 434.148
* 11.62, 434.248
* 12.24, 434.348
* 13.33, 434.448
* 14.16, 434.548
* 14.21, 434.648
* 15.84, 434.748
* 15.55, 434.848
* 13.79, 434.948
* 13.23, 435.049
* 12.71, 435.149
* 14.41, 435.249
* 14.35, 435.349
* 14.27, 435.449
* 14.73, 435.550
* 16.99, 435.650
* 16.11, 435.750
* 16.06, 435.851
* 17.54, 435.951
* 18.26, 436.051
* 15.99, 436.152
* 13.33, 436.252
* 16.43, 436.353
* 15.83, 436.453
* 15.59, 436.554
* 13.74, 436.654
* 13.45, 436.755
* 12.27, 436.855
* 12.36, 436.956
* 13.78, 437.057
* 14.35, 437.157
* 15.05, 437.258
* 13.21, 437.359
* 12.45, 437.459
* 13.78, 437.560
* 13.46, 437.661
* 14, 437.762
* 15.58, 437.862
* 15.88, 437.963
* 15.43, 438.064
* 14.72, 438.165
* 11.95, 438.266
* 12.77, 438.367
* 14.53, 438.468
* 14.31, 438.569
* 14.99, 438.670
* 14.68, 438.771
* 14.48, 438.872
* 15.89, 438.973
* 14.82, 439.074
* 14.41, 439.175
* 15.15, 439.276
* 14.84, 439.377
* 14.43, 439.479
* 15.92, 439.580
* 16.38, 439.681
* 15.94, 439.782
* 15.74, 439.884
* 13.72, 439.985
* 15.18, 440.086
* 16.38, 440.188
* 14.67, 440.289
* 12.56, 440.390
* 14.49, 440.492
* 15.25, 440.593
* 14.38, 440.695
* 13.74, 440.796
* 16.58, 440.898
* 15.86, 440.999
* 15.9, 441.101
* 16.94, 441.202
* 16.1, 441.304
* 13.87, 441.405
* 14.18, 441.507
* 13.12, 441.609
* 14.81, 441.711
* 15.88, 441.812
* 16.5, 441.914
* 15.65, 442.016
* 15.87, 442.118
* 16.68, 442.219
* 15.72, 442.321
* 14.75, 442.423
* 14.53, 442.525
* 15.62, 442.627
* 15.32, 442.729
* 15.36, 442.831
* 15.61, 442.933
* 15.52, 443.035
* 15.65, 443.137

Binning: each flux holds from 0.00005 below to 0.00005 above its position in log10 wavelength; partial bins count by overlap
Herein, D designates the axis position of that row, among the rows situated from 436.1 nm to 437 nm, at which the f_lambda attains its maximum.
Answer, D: 436.353 nm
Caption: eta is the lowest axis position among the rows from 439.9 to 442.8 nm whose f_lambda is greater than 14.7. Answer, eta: 440.086 nm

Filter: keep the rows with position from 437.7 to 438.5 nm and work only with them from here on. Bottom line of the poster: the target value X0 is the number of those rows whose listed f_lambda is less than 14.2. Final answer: 3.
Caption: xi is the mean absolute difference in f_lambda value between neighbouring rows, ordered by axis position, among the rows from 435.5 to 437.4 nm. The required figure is 1.23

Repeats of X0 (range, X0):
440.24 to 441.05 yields 2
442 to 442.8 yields 0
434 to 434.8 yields 6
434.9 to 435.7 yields 3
